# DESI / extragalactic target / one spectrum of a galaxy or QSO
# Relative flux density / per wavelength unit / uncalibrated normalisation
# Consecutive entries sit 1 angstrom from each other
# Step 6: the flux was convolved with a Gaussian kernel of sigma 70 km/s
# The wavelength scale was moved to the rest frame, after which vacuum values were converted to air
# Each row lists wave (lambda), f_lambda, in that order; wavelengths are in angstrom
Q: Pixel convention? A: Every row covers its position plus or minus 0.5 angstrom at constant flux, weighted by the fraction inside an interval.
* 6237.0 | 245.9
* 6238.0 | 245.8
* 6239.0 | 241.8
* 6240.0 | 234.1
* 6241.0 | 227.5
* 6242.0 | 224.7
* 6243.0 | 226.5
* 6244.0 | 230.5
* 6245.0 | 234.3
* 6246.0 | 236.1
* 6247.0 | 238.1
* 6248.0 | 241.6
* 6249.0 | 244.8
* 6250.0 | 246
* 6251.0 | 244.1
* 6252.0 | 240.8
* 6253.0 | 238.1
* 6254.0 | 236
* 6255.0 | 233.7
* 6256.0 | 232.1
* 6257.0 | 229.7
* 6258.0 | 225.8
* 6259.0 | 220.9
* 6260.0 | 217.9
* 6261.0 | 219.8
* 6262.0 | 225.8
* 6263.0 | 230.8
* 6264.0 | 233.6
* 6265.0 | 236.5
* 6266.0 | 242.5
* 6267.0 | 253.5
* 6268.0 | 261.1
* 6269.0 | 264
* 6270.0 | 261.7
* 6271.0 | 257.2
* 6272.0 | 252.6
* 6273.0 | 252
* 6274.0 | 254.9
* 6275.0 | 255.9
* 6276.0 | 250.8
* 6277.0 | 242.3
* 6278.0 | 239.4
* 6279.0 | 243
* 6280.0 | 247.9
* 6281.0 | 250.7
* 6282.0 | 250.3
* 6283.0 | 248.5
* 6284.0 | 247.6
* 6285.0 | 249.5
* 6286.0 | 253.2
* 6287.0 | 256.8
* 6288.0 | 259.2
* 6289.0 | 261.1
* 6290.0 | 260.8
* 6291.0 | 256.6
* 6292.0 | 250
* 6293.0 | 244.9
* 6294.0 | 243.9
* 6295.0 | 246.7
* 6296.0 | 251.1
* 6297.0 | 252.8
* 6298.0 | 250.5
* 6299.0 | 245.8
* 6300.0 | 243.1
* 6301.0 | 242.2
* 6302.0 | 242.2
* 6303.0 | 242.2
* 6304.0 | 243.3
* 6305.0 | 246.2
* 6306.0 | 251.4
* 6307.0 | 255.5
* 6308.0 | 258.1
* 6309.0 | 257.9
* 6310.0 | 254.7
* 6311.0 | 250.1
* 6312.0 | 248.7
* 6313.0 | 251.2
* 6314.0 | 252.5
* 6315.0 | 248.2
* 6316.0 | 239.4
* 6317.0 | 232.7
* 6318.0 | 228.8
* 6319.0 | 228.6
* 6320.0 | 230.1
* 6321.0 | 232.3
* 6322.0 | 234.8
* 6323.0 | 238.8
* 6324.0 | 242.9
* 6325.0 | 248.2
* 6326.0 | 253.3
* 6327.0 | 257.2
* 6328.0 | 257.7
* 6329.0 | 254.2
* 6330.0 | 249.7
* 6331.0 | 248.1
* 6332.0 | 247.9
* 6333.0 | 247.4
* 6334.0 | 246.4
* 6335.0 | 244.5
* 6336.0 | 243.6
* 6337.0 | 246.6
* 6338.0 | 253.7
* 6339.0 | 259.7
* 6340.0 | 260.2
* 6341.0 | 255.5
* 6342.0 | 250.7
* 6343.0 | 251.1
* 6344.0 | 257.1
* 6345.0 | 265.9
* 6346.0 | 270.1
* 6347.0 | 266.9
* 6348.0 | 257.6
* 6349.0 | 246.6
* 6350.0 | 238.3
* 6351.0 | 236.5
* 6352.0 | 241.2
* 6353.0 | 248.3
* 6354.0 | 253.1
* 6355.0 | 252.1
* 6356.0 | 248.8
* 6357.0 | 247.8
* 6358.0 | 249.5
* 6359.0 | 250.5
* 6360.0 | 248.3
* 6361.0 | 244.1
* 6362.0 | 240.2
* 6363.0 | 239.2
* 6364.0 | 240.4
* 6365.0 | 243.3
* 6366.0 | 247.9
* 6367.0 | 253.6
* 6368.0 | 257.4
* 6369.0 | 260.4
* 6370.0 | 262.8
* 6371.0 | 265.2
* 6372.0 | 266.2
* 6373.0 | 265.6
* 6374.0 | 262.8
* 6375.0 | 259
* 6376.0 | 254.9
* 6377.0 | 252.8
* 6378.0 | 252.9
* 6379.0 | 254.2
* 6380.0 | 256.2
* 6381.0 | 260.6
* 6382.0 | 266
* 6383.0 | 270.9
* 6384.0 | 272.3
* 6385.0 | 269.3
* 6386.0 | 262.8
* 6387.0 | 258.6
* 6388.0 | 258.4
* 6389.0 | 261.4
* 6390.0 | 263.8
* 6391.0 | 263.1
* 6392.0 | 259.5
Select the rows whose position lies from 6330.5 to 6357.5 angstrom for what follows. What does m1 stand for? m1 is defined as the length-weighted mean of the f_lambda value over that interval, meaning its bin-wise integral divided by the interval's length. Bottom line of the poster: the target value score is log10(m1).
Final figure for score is 2.40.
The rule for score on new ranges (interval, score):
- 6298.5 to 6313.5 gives 2.40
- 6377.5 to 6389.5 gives 2.42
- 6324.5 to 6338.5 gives 2.40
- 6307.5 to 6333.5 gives 2.39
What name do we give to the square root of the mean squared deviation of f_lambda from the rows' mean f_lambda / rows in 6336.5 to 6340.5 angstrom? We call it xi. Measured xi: 5.5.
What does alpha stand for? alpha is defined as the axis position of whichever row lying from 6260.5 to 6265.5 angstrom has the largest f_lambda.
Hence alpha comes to 6265.0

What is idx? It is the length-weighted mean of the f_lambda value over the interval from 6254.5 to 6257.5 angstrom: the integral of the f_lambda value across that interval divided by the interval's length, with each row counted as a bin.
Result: 232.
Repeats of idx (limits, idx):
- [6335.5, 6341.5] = 253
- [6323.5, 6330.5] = 252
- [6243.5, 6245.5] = 232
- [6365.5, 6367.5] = 251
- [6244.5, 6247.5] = 236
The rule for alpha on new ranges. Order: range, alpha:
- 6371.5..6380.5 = 6372.0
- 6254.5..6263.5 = 6255.0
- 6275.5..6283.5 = 6276.0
